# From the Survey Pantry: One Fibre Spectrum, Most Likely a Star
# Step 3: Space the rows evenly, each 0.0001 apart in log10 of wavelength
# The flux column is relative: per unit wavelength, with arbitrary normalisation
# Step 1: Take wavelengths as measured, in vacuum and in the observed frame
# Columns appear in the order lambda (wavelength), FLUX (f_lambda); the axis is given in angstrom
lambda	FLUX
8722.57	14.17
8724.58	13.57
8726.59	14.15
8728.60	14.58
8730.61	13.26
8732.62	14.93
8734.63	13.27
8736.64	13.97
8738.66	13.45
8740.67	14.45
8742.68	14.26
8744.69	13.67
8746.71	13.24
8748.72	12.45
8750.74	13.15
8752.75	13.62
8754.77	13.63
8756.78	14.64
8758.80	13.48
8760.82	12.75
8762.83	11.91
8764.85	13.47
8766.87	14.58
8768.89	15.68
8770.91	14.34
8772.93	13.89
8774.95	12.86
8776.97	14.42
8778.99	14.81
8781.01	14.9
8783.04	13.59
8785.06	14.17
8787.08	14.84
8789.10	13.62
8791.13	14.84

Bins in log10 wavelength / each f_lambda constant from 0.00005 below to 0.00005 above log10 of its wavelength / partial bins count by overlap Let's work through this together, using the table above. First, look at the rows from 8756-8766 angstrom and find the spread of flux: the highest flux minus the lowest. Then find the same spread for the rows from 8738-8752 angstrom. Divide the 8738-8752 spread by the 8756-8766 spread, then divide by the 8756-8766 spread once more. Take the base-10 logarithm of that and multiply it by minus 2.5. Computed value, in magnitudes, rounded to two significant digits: 1.4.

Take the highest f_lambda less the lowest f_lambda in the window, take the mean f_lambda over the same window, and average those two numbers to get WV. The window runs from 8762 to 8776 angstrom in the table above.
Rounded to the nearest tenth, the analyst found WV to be 8.8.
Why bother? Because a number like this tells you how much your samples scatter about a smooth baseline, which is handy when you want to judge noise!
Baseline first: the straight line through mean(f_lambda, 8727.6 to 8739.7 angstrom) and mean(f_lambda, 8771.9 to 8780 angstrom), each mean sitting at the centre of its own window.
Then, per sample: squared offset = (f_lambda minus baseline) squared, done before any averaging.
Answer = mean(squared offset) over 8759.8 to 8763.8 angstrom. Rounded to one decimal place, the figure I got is 2.9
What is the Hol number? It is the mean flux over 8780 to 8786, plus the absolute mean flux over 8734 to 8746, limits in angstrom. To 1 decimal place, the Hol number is 28.1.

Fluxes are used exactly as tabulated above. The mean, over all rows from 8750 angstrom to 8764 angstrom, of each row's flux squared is 178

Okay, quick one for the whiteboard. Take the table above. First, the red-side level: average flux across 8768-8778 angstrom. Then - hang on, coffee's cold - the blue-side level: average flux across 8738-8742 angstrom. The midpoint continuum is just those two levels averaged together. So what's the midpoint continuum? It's 14.1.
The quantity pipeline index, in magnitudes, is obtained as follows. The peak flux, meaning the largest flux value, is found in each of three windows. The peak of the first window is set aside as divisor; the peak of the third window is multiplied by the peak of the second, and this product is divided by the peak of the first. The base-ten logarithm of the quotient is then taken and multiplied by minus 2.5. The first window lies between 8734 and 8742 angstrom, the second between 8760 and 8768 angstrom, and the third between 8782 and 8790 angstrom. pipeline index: -2.938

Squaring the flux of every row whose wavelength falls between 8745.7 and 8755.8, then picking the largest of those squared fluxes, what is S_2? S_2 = 186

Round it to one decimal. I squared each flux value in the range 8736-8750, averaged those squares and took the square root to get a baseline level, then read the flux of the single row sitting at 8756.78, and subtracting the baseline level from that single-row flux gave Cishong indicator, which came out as 1.0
